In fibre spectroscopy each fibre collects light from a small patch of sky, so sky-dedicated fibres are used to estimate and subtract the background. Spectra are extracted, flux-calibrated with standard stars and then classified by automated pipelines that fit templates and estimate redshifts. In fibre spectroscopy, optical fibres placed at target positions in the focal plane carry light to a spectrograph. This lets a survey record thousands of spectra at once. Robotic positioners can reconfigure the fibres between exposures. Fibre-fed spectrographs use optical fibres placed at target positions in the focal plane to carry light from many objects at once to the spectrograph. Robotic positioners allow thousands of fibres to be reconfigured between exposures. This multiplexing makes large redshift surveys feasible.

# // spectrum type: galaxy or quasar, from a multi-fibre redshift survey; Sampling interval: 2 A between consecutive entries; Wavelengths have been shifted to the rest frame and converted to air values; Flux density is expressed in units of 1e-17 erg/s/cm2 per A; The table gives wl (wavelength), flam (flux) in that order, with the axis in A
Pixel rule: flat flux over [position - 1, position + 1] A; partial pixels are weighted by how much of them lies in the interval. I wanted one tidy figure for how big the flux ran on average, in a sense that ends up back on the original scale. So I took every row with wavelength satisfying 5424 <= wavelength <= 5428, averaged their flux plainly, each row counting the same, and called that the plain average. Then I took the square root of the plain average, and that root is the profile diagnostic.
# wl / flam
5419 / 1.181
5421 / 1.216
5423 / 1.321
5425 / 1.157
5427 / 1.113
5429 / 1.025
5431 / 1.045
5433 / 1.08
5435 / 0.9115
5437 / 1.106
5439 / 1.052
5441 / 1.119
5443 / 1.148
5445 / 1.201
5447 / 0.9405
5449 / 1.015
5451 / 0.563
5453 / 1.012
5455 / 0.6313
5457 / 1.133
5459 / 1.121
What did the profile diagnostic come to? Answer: 1.07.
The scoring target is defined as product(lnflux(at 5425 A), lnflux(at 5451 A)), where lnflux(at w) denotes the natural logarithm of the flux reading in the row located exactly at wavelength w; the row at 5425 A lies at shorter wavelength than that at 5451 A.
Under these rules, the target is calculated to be -0.084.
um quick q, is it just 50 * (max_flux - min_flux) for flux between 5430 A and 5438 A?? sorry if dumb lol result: 10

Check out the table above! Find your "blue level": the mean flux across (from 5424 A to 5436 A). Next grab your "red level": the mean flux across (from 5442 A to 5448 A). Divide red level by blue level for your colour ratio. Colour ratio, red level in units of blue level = 1.04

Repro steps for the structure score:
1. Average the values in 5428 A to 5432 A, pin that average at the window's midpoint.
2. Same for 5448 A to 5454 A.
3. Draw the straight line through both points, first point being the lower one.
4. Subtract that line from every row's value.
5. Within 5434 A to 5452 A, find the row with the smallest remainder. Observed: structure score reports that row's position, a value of 5451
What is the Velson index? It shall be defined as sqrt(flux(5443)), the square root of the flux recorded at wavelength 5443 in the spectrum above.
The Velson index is 1.07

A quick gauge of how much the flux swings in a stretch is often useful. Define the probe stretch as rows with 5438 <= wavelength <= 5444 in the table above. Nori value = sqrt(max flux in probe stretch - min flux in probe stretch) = 0.31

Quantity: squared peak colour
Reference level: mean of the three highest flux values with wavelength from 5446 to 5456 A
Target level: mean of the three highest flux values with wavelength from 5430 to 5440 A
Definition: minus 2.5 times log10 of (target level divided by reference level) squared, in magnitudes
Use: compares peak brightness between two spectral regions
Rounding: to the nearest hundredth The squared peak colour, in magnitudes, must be -0.19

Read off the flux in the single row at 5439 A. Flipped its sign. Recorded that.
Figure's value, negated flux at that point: -1.05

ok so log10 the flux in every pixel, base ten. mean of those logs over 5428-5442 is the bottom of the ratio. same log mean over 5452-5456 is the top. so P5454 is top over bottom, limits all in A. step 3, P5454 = -4.9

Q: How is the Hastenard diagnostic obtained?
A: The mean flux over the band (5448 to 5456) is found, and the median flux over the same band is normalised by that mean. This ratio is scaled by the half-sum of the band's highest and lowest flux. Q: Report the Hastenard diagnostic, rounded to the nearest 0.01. 0.80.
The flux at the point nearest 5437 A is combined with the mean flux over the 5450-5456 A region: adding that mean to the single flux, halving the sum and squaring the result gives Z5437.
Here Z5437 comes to 0.85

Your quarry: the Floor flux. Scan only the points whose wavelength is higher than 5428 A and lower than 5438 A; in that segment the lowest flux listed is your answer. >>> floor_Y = 0.9115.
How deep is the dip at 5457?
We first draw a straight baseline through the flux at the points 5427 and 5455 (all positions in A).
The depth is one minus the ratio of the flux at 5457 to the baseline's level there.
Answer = -0.90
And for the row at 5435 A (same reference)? 0.07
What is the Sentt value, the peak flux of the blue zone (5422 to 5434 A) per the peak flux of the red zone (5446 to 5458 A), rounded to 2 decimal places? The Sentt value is 1.17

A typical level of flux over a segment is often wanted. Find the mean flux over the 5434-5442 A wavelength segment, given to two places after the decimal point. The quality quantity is 1.05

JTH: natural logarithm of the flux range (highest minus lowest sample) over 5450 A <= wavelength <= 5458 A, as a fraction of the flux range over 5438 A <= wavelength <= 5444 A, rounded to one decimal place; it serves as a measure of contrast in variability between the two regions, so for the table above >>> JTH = 1.8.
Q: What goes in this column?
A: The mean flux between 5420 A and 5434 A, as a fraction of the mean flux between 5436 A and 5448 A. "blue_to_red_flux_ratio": 1.0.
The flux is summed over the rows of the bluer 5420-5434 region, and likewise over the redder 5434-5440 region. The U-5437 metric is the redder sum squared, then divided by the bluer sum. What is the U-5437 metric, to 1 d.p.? 1.2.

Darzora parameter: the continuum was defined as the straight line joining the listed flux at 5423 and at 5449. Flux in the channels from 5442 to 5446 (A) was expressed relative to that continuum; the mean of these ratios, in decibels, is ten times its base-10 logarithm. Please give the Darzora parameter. 0.4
